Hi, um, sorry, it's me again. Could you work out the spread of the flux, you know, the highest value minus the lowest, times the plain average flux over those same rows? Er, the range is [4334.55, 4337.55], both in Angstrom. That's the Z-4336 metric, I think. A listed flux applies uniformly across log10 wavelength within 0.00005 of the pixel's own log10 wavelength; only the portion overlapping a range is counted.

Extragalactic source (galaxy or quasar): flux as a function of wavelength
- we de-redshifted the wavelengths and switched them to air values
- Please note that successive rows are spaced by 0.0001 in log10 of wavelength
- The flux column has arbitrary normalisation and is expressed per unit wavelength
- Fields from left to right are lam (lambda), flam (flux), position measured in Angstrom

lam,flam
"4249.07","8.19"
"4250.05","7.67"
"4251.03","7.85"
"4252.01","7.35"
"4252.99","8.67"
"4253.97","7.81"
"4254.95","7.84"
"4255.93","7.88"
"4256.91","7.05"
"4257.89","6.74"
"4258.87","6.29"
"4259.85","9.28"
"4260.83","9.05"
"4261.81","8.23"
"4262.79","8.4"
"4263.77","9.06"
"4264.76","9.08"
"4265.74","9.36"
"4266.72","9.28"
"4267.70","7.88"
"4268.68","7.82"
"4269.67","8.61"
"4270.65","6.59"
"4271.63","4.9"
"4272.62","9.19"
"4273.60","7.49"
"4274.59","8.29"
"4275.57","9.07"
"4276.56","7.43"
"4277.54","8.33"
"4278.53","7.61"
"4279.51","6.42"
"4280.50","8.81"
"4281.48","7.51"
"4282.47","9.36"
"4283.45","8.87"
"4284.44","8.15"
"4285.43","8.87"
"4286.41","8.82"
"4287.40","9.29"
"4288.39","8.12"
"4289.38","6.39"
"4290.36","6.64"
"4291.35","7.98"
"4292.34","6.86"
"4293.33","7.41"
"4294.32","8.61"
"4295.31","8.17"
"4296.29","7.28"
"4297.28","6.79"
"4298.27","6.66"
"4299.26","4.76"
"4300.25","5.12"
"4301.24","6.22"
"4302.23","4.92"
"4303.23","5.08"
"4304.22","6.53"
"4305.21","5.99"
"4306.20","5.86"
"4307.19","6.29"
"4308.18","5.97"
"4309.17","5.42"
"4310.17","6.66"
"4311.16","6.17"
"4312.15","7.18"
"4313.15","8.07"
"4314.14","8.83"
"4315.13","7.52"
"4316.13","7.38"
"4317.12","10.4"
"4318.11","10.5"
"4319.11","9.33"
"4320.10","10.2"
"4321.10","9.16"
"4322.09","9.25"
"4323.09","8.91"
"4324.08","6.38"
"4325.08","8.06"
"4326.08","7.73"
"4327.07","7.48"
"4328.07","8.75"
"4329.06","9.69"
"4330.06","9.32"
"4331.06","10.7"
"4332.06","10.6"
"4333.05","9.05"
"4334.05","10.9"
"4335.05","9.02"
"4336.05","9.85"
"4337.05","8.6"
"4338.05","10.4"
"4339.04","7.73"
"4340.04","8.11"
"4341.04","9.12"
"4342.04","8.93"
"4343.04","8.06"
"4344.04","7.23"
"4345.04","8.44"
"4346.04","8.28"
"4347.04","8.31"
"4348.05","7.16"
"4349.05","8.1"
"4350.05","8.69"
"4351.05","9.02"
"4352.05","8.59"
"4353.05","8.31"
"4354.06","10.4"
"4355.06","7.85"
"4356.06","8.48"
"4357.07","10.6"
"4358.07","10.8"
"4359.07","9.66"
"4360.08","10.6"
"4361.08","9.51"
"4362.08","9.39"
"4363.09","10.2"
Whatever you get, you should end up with 11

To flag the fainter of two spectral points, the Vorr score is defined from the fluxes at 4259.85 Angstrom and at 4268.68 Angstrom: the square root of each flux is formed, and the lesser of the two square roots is 2.80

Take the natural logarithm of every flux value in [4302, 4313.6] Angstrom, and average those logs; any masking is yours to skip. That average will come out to 1.81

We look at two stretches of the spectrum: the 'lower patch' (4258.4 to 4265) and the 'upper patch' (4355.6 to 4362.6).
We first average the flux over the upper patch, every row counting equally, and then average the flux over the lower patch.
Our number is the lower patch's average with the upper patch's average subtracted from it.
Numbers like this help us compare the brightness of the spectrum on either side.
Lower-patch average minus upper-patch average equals -1.4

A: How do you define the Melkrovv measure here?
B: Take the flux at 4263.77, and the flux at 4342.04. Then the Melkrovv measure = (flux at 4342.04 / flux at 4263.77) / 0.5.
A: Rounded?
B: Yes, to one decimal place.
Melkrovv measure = 2.0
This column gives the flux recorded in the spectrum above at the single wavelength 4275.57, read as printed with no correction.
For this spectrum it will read 9.07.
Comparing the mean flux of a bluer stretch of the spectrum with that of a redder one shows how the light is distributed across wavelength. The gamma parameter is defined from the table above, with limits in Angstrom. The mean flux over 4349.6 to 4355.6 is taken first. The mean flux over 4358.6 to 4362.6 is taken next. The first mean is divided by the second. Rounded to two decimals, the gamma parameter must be 0.90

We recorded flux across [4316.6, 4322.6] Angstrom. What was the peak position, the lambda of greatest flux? 4318.11 Angstrom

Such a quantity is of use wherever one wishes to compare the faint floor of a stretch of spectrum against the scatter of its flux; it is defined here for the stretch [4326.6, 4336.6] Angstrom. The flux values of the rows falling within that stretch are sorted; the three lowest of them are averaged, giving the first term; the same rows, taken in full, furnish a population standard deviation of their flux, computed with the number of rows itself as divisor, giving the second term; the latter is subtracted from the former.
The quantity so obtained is 7.4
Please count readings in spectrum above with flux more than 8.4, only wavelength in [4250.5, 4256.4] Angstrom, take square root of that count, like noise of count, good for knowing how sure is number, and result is 1.0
